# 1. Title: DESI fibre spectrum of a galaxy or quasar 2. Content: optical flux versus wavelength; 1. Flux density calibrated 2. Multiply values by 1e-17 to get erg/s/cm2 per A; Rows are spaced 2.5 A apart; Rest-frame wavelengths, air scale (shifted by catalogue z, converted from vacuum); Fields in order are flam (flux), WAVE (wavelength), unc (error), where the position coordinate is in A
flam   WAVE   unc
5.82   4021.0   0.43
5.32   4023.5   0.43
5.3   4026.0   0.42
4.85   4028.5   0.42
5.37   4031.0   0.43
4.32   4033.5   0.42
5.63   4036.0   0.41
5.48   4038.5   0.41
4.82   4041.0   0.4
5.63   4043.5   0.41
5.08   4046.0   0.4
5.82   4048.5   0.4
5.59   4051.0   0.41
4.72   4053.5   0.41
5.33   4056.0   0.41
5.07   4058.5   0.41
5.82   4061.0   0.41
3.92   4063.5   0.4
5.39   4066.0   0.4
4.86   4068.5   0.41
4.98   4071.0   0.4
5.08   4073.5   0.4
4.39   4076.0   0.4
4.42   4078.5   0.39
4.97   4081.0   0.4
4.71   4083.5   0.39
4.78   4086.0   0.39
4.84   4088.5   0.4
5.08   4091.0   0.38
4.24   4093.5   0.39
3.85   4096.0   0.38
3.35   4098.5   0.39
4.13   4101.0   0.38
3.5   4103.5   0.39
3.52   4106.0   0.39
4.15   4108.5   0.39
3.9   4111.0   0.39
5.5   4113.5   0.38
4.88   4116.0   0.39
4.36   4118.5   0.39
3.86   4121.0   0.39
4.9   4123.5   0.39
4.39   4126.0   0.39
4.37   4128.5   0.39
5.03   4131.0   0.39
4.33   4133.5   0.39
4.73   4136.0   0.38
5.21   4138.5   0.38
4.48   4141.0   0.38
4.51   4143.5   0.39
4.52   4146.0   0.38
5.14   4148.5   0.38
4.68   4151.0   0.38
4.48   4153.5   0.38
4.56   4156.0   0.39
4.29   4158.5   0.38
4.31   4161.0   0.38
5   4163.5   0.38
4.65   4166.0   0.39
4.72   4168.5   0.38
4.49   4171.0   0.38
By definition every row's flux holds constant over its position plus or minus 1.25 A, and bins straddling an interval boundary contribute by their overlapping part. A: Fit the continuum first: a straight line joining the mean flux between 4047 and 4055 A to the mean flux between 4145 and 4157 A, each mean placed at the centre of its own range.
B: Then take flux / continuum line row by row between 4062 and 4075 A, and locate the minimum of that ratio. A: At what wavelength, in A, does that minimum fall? 4063.5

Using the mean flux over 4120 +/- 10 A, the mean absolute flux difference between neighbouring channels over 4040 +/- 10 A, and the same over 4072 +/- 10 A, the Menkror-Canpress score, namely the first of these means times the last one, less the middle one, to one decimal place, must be 1.5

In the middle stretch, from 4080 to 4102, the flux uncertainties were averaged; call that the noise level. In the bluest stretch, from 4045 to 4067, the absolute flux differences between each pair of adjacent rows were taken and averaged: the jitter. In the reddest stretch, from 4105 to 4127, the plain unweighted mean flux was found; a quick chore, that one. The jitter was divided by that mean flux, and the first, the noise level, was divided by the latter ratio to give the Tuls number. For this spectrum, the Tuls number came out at 2.0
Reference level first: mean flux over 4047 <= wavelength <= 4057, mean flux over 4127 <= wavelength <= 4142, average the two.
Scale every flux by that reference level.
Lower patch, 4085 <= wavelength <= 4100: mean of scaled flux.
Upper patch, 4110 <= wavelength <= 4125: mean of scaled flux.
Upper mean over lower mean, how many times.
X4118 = 1.05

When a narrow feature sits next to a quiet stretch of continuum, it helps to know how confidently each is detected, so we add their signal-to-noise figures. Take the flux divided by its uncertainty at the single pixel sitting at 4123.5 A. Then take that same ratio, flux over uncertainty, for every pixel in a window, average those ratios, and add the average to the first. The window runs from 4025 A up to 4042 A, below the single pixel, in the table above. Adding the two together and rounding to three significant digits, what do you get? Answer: 24.9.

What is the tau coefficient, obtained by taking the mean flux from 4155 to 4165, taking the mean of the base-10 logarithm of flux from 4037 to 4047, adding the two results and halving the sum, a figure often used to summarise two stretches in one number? 2.63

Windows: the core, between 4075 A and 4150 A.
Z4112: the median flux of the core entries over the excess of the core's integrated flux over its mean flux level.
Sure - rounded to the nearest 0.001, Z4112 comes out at 0.013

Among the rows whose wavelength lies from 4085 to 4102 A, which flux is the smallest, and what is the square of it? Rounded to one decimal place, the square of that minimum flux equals 11.2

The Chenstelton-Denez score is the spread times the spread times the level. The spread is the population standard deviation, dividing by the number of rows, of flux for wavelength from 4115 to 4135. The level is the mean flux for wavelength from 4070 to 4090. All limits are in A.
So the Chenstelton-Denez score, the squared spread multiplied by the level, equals 0.64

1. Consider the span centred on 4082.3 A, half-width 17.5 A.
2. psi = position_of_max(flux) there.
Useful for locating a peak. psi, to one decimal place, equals 4066.0 A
